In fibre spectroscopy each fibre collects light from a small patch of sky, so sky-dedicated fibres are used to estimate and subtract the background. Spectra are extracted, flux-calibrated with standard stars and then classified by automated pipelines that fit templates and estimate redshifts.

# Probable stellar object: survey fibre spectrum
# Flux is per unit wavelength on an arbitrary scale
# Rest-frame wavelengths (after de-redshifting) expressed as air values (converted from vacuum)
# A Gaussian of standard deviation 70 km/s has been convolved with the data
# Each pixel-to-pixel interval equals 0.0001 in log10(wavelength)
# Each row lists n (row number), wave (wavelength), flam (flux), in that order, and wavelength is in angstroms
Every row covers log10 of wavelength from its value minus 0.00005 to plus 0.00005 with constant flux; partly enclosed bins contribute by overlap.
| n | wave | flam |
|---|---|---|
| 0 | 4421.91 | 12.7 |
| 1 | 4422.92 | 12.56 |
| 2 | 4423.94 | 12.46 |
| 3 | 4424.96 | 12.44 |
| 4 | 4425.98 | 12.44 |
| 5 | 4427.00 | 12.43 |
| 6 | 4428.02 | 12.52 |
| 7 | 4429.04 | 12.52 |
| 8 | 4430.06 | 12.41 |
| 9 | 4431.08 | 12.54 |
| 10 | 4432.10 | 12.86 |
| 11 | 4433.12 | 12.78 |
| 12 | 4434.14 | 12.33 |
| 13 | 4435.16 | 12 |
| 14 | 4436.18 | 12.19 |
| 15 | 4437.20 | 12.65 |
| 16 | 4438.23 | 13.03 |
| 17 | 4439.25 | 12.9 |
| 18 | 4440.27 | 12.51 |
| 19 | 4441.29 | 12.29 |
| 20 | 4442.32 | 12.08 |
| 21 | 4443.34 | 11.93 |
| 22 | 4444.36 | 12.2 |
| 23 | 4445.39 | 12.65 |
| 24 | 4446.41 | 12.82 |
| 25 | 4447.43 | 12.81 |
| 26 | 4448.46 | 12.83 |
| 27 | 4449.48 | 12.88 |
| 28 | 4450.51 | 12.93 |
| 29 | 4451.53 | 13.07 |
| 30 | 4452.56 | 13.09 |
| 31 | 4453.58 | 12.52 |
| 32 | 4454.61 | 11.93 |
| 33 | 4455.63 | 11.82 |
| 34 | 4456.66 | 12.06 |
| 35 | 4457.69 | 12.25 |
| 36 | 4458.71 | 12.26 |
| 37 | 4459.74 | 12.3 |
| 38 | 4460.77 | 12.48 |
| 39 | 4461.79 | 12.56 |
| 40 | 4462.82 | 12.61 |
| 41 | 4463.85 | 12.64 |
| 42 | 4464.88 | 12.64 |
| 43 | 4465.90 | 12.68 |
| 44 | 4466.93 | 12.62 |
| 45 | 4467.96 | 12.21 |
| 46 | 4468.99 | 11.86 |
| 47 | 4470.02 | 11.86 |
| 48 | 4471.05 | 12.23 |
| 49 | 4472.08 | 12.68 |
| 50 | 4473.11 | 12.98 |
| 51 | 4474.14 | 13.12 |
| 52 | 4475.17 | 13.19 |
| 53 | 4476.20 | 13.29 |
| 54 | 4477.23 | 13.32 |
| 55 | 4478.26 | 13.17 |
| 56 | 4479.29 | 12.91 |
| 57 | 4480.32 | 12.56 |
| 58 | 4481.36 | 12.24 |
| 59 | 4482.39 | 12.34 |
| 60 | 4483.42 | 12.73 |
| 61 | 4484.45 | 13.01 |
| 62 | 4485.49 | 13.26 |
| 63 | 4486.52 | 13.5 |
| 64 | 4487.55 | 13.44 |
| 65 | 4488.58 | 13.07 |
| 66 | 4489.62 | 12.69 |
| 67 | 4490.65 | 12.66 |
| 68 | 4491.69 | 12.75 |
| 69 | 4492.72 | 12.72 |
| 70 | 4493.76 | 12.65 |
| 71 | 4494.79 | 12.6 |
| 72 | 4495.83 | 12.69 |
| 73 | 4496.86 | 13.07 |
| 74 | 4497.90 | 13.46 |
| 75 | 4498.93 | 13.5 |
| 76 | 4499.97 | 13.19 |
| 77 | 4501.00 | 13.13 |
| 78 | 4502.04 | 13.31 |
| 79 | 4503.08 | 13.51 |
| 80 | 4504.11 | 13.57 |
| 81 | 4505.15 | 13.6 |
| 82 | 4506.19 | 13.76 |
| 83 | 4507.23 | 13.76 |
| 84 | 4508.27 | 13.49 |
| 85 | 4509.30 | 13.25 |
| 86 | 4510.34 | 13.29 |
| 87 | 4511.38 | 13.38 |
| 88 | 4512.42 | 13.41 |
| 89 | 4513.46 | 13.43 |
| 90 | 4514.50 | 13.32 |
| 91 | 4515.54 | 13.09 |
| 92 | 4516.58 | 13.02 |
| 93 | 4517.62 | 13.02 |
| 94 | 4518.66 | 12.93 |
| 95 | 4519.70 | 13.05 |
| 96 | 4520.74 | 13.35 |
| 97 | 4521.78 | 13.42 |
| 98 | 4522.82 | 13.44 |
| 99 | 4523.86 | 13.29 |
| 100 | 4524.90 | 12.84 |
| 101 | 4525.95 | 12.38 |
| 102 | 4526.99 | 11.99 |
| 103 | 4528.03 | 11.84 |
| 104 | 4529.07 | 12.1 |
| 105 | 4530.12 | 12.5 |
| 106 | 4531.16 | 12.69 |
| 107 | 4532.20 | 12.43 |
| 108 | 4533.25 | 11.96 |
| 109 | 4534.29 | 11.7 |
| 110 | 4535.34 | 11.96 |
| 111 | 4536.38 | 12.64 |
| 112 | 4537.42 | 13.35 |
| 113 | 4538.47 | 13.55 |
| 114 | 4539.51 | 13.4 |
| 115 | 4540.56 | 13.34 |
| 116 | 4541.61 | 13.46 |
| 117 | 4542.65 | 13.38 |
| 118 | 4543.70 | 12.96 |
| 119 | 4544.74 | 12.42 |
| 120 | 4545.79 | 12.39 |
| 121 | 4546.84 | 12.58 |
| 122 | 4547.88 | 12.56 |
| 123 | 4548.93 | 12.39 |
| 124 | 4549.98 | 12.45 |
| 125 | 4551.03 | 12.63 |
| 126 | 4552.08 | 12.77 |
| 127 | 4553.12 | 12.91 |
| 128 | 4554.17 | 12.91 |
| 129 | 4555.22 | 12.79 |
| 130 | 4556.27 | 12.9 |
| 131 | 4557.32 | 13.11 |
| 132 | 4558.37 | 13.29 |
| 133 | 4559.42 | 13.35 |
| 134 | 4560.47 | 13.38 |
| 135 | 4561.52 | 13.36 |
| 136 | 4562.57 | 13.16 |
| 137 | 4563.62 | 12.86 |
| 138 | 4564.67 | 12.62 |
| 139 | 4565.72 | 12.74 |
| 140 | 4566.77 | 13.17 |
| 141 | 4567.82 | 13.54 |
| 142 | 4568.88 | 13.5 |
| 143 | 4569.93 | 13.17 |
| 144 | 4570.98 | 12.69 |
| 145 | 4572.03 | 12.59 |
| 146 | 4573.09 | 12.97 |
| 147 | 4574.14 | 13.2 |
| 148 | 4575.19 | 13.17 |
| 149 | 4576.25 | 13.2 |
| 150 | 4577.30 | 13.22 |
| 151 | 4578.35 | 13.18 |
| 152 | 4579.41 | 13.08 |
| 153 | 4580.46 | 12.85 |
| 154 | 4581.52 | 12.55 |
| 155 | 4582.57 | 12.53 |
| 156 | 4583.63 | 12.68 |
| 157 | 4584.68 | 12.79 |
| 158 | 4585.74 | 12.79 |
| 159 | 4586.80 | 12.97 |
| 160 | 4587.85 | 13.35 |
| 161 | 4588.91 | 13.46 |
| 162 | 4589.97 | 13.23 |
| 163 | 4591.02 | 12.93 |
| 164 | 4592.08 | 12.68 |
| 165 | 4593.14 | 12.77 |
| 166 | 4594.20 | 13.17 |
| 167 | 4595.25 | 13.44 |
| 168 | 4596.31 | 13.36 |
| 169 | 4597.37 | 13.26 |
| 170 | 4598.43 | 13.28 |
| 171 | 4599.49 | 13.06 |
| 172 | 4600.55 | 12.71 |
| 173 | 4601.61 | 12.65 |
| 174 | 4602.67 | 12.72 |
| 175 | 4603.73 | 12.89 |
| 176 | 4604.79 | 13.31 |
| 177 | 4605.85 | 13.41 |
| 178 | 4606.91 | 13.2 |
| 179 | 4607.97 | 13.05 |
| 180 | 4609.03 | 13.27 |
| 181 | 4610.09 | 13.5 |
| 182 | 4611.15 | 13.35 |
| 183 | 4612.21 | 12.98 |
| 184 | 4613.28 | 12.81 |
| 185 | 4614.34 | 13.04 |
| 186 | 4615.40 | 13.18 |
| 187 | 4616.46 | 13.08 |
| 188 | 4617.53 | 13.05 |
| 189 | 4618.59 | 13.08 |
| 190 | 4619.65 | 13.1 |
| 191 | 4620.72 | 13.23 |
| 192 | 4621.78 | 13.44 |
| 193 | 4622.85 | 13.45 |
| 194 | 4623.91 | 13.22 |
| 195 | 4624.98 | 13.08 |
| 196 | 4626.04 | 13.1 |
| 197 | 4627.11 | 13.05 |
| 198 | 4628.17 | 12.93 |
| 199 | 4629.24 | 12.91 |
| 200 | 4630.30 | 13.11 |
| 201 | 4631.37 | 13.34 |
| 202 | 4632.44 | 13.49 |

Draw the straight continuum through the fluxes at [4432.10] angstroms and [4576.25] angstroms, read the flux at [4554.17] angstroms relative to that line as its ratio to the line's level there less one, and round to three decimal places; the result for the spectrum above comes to -0.018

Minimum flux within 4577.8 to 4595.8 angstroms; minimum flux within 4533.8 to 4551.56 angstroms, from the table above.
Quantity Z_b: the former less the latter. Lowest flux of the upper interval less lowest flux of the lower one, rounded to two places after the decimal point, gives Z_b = 0.83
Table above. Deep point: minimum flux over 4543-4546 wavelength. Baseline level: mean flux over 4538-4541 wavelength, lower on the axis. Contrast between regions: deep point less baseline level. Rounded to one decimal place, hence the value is -1.0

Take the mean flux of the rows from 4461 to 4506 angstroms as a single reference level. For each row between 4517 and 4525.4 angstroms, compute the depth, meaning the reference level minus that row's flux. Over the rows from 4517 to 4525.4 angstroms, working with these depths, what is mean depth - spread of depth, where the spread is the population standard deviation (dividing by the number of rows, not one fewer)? -0.5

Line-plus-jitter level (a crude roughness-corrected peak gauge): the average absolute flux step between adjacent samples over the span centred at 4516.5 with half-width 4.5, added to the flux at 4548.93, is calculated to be 12.51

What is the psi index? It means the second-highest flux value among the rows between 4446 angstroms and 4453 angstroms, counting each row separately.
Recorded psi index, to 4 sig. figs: 13.07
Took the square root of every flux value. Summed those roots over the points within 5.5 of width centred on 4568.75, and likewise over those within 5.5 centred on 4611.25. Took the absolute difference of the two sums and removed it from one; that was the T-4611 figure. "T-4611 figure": 0.978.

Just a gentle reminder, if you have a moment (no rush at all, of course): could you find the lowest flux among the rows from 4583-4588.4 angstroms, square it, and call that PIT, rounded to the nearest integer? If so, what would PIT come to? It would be 161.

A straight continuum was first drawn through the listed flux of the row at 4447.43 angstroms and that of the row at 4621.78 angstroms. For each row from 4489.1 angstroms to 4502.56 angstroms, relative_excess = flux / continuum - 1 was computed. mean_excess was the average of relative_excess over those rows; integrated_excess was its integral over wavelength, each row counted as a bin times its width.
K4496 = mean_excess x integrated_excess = 0.000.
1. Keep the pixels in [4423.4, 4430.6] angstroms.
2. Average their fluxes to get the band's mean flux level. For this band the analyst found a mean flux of 12.5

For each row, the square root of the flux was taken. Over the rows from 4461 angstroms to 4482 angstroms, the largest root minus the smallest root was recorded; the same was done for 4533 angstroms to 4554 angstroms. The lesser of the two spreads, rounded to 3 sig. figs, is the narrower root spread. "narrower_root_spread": 0.206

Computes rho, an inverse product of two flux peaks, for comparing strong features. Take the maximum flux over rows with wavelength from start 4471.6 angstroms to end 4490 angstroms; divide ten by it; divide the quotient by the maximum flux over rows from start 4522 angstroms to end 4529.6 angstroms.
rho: 0.0551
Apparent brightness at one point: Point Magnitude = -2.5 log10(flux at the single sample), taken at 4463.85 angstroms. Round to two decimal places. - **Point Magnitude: -2.75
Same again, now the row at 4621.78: -2.82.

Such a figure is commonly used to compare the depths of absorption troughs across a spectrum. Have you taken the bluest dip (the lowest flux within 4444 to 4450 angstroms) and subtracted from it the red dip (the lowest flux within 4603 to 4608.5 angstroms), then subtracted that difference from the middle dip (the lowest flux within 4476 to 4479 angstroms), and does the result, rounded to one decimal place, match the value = 13.9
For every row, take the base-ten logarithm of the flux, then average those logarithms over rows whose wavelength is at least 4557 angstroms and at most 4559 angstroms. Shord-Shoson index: 1.121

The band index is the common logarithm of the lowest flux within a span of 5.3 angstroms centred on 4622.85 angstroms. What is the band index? 1.12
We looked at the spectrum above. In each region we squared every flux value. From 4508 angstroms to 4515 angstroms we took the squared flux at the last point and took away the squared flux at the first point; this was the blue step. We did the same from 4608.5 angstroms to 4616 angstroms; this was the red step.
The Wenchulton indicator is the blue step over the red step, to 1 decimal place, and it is 1.9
